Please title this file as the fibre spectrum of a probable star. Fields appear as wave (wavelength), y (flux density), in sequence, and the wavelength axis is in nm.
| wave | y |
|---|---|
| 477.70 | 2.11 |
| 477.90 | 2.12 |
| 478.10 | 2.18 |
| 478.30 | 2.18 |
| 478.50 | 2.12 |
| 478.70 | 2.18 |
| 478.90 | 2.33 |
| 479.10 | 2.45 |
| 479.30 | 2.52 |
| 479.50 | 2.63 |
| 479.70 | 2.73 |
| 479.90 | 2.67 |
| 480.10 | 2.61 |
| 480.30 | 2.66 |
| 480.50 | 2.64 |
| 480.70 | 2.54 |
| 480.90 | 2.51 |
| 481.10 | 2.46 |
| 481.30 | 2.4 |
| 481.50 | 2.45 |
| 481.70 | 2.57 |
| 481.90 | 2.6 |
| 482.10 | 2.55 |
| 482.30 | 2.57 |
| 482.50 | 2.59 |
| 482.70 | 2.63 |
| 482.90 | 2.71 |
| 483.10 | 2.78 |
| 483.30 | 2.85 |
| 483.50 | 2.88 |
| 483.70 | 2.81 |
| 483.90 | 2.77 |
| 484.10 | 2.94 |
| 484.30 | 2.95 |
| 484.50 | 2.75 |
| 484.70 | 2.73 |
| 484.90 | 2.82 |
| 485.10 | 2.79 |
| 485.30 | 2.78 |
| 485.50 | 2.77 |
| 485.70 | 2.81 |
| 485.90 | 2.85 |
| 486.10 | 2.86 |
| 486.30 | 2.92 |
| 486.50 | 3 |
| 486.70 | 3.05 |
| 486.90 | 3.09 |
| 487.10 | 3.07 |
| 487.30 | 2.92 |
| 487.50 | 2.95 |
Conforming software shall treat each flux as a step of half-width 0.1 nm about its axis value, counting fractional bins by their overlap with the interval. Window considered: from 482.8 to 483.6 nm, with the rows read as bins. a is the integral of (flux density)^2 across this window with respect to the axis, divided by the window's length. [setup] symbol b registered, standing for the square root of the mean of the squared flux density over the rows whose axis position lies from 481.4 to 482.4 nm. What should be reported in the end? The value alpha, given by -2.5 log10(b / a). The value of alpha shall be 1.22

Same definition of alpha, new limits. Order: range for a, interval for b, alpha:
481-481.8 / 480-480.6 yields 0.91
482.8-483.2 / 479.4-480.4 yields 1.13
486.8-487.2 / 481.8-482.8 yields 1.41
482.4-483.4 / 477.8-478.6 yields 1.34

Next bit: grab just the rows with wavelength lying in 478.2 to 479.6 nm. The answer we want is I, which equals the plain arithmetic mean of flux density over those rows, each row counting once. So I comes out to 2.3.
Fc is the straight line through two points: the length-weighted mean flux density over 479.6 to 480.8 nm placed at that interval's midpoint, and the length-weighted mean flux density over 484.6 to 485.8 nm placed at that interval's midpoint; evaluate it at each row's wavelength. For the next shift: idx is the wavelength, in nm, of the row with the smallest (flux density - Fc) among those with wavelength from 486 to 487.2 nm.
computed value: 486.10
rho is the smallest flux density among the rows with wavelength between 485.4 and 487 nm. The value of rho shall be 2.77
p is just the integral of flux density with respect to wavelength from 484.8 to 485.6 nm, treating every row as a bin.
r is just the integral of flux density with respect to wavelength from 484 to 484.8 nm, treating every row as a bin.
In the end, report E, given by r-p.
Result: 0.0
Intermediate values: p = 2.23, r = 2.3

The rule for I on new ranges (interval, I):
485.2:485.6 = 2.8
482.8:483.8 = 2.8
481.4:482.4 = 2.5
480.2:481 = 2.6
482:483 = 2.6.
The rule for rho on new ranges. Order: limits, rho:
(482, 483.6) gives 2.55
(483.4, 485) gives 2.73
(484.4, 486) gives 2.73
